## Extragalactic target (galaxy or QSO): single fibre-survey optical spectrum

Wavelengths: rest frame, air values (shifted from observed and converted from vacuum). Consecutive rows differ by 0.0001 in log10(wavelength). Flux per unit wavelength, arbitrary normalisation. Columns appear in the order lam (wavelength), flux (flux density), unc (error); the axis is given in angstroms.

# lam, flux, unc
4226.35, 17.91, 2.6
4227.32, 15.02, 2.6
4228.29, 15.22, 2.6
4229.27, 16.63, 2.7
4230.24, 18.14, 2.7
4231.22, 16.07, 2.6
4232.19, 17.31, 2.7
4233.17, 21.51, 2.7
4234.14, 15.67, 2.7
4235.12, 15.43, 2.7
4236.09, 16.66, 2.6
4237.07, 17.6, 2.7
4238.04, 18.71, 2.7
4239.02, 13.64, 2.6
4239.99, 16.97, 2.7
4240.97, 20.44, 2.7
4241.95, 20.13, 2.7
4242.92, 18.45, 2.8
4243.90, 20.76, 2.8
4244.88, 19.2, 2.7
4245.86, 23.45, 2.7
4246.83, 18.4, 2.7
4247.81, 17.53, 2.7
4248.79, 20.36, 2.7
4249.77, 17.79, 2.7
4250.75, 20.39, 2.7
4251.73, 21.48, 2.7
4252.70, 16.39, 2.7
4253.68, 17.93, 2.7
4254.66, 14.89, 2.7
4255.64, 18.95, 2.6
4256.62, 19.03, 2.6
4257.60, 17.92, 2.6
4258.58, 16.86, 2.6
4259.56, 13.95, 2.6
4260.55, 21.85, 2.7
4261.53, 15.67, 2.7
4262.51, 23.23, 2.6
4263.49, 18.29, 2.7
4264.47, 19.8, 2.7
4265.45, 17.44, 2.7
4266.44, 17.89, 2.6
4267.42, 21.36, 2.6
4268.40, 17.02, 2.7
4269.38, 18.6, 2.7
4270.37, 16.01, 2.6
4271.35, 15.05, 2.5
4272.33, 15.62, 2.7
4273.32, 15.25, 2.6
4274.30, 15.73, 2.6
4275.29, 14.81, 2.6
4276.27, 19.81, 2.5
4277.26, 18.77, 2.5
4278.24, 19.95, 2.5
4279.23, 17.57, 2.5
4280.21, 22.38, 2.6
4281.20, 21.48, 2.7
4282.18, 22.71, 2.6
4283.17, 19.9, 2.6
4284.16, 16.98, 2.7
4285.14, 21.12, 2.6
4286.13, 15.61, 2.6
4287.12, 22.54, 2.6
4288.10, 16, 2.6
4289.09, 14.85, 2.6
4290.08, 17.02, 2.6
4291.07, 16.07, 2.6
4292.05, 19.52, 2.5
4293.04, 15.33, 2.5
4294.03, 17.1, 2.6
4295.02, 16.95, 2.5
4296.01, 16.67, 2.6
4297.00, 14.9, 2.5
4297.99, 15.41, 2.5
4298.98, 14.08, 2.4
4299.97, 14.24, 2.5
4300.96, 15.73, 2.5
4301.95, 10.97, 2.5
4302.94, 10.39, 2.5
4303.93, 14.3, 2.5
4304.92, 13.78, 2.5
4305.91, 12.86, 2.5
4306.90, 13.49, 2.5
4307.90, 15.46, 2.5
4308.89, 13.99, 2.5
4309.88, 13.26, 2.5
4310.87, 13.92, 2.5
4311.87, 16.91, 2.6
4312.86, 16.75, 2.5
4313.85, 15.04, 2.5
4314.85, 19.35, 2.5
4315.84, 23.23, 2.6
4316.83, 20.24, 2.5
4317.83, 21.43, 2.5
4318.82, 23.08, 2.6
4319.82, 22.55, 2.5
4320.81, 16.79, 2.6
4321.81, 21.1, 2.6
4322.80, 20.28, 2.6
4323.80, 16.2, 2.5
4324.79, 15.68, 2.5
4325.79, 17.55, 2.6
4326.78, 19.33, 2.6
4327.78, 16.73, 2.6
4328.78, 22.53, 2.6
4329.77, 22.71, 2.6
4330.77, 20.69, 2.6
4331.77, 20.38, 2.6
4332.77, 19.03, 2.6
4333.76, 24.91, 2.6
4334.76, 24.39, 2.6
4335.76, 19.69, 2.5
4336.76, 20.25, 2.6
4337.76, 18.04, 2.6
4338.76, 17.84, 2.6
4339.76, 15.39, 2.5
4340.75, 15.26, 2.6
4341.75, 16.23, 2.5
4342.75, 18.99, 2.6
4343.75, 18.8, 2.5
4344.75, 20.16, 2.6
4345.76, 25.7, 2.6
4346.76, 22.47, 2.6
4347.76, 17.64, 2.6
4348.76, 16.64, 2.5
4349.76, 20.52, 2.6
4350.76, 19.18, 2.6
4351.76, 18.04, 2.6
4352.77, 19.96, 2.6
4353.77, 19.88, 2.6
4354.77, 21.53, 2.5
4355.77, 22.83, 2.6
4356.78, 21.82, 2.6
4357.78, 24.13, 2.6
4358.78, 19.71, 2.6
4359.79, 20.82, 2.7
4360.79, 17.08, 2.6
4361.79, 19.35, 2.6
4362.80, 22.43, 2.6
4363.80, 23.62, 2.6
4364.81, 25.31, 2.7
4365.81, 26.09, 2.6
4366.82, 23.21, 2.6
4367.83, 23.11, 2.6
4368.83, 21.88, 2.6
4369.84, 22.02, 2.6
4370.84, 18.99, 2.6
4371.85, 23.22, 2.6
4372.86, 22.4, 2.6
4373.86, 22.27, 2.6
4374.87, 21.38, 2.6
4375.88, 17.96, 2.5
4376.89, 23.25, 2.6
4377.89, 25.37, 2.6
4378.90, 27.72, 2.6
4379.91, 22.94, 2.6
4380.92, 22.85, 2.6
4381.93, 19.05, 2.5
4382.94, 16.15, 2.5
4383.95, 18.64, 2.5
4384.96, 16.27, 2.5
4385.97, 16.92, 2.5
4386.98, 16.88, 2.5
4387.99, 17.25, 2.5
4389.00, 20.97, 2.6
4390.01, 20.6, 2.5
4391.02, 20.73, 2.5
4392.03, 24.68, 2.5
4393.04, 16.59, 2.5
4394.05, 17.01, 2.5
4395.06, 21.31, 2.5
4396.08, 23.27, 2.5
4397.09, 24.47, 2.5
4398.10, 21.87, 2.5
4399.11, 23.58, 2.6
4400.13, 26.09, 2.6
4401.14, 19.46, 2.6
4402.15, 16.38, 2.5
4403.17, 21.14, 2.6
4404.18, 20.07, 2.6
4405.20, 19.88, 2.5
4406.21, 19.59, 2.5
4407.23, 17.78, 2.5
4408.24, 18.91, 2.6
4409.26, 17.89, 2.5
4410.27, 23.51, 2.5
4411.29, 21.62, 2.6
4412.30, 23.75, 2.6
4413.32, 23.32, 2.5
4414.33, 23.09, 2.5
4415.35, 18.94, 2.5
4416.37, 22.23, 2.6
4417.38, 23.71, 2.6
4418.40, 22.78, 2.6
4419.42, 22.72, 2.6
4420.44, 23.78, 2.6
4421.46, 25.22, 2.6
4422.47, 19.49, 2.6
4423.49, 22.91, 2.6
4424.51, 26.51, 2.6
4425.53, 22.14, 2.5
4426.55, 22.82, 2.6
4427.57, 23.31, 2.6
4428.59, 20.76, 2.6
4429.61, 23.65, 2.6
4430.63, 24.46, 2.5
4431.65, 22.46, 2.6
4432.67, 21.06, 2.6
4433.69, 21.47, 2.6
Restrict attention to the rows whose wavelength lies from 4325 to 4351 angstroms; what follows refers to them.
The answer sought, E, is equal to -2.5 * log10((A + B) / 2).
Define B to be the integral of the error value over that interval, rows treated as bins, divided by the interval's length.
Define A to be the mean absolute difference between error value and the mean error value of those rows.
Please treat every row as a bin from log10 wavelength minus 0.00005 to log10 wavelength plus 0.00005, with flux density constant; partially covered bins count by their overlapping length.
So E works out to -0.289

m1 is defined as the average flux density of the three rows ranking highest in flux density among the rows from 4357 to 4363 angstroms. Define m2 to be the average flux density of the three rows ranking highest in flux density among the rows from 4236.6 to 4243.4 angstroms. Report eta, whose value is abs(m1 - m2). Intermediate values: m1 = 22.5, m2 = 20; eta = 3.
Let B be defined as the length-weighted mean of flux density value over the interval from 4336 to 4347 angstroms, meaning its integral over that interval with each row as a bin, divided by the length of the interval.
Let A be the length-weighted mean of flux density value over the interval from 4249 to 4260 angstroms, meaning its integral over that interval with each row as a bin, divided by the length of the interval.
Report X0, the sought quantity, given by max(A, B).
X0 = 18.9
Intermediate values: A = 17.9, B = 18.9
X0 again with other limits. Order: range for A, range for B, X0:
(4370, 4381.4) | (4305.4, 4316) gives 22.6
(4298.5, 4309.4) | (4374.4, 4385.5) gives 21.0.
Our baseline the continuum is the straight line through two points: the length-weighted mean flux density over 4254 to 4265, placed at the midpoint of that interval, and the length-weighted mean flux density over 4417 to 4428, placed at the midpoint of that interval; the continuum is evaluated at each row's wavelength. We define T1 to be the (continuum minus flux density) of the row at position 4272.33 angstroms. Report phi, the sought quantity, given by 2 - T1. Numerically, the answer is -1.0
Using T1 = 2.99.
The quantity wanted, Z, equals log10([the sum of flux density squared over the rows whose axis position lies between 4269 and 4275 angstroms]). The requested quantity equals 3.19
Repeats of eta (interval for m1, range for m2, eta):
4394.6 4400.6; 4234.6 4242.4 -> 5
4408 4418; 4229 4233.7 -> 5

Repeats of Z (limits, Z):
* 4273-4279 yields 3.27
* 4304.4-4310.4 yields 3.06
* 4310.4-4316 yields 3.28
